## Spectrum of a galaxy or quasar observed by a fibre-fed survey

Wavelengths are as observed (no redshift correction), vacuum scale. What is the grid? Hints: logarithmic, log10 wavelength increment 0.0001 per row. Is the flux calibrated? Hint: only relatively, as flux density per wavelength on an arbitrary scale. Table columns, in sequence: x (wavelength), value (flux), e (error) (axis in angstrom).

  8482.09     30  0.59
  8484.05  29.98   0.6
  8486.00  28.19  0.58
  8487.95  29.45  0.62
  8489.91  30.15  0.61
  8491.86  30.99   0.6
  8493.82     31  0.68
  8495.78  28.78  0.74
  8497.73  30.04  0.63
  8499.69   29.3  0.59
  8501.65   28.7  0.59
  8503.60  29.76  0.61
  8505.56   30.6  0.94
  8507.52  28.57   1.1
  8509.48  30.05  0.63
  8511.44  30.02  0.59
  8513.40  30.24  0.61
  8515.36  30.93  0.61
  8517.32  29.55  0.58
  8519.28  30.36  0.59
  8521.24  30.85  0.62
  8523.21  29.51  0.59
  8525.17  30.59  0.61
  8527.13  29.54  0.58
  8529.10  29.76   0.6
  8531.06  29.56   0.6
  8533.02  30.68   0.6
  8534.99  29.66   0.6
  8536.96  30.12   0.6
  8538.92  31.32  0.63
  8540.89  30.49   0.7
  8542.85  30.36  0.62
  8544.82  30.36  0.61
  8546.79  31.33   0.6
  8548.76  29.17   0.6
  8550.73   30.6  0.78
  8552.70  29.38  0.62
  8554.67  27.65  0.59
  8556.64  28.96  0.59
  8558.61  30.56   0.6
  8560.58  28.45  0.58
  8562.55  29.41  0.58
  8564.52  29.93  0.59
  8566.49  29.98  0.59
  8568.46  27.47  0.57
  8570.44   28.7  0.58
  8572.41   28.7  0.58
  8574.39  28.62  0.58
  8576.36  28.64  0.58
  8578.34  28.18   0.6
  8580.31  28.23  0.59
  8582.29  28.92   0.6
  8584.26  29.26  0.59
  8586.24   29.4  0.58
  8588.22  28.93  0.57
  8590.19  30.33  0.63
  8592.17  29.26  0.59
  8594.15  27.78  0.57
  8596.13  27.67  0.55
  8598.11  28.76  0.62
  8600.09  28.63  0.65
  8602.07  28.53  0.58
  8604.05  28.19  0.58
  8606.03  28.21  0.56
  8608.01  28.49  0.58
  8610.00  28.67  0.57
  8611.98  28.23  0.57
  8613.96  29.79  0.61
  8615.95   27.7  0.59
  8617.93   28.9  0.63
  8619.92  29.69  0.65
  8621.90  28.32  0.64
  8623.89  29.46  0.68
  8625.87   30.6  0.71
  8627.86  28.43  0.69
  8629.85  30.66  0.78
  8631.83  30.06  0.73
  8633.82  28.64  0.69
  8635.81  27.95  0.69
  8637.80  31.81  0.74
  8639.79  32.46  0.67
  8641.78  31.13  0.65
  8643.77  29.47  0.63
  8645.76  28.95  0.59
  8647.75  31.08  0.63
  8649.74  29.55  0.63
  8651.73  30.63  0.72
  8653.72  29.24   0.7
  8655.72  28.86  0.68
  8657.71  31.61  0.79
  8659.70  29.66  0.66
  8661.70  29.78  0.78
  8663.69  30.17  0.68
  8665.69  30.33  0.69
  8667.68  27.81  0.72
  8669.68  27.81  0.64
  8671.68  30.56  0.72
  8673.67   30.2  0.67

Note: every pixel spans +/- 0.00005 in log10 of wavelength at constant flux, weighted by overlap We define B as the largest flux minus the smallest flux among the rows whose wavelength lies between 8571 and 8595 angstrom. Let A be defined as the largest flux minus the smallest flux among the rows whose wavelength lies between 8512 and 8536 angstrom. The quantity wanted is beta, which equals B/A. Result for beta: 1.80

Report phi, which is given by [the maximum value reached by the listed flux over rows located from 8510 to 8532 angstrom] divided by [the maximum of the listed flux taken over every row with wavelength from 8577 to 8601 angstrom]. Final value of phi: 1.020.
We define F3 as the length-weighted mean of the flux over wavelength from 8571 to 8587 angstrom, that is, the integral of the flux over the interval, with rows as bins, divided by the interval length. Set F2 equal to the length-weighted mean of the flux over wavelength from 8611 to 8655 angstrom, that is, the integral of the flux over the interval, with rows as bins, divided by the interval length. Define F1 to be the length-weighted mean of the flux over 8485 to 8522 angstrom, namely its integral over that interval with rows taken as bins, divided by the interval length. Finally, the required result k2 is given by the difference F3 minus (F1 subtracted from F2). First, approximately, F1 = 29.9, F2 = 29.66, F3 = 28.7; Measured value 28.9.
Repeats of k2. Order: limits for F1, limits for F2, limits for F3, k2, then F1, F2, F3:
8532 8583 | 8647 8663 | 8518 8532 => 29.4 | 29.5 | 30.05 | 30.0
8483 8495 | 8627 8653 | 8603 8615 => 28.4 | 29.9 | 30.07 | 28.6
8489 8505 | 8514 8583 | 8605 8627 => 29.2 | 29.9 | 29.62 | 28.9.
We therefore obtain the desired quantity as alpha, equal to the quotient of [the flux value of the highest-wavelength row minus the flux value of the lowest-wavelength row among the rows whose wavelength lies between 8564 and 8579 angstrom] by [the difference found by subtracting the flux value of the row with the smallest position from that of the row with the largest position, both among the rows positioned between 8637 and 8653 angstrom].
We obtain 1.5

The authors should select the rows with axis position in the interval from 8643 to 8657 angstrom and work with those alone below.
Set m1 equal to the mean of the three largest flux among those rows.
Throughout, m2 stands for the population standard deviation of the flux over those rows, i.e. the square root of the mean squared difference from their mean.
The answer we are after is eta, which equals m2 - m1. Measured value -29.6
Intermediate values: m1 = 30.4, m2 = 0.79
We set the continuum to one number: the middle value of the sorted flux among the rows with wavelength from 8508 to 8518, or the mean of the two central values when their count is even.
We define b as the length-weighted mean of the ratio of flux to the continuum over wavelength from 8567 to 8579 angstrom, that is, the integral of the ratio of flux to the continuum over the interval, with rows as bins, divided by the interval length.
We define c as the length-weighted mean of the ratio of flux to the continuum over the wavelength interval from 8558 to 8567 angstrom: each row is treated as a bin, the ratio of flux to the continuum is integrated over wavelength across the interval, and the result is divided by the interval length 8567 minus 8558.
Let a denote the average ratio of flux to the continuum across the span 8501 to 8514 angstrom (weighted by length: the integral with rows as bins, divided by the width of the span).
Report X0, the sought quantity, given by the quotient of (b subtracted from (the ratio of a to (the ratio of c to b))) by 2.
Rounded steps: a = 0.99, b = 0.95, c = 0.99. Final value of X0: 0.001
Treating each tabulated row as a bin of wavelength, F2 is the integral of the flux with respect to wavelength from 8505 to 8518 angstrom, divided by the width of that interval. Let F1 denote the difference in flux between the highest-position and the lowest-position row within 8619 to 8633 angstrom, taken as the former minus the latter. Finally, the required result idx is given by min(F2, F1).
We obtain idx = 0.4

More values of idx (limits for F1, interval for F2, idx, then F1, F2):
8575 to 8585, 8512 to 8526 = 0.6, 0.62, 30.3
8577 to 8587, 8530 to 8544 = 1.2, 1.22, 30.3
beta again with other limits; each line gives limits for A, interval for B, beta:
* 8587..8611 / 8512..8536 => 0.53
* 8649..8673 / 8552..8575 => 0.81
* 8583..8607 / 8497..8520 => 0.89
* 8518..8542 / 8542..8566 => 2.03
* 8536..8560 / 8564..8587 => 0.68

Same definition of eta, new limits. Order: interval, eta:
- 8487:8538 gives -30.3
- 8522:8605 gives -30.1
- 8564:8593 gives -29.4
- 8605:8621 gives -28.8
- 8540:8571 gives -29.8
